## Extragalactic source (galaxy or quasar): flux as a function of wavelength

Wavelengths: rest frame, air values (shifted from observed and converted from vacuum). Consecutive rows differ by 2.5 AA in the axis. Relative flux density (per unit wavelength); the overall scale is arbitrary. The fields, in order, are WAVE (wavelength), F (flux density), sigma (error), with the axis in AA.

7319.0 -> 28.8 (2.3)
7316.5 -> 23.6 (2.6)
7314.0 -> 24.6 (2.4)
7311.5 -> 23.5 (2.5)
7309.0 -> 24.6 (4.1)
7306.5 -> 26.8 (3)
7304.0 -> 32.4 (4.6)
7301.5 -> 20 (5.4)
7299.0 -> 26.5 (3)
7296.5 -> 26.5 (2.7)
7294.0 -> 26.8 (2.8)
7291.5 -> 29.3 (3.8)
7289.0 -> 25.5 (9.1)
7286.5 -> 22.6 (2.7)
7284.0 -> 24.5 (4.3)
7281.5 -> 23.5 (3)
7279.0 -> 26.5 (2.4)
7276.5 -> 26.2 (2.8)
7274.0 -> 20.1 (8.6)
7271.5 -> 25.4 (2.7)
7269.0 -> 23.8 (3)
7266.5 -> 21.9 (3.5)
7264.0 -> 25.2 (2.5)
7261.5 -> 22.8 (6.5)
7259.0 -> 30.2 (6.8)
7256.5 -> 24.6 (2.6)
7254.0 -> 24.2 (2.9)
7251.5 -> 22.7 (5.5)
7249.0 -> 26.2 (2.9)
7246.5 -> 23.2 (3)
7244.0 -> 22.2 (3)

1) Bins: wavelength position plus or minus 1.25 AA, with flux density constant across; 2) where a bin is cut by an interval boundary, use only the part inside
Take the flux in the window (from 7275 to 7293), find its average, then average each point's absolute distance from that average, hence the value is 1.6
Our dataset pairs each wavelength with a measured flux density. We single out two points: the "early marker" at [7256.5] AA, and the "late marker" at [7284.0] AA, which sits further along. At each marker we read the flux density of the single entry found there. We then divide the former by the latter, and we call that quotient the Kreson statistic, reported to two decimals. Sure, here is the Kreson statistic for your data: 1.00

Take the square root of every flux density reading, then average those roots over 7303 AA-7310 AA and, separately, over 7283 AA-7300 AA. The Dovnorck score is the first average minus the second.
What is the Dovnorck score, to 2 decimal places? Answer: 0.18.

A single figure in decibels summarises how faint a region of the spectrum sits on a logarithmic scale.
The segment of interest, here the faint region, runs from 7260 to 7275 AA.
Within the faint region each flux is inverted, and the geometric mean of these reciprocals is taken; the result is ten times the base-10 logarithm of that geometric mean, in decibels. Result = -13.6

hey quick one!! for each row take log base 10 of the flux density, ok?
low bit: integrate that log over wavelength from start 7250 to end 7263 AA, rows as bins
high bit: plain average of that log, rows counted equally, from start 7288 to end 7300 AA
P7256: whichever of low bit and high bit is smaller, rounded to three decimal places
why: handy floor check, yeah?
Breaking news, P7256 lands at 1.430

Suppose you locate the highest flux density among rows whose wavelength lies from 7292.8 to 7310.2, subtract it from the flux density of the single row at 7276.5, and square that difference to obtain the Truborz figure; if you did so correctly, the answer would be 38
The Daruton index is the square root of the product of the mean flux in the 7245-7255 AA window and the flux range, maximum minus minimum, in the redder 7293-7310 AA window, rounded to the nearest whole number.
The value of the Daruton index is 17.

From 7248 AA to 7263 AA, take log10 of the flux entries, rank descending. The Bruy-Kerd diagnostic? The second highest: 1.42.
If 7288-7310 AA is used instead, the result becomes 1.47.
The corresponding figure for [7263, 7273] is 1.40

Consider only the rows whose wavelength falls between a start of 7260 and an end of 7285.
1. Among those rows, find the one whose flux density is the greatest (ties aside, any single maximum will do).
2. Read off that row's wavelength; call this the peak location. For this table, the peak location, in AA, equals 7279.0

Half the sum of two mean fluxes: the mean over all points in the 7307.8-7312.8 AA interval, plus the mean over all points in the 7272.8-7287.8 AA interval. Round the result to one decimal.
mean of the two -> 24.0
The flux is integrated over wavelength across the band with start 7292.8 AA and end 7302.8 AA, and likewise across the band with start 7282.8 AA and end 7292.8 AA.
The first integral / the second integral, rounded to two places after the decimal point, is 0.98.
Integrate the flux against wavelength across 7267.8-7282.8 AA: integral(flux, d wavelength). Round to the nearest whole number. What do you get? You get 364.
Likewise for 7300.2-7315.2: 380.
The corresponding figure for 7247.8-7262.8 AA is 377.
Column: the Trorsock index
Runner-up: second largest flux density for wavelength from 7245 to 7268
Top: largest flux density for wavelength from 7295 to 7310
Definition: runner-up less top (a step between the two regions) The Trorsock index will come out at -6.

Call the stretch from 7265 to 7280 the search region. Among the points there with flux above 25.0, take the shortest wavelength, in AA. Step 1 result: 7271.5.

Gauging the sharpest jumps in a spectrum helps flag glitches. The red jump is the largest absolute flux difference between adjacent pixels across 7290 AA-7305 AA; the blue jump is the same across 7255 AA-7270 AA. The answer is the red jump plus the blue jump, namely 19.8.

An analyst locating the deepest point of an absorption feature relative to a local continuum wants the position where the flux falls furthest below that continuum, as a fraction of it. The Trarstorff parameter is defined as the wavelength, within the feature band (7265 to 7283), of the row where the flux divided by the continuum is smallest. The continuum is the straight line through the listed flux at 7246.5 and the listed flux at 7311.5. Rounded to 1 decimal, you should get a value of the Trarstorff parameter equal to 7274.0 AA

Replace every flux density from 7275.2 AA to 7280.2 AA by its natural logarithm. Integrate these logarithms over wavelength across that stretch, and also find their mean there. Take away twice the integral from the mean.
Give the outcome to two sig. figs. -29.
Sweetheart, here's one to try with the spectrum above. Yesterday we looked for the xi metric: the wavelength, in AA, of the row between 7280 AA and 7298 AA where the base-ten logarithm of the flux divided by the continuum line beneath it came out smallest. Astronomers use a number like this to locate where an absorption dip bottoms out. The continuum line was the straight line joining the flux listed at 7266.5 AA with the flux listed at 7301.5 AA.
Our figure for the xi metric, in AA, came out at 7286.5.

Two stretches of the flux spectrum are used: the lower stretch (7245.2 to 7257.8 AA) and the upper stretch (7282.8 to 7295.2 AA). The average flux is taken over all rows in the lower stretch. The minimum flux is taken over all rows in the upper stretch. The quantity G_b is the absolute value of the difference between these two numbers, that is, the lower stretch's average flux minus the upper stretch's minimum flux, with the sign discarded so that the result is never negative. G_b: 1.6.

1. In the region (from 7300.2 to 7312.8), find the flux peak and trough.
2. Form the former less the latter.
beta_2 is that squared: 154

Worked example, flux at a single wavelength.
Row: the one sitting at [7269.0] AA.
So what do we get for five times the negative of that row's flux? -119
